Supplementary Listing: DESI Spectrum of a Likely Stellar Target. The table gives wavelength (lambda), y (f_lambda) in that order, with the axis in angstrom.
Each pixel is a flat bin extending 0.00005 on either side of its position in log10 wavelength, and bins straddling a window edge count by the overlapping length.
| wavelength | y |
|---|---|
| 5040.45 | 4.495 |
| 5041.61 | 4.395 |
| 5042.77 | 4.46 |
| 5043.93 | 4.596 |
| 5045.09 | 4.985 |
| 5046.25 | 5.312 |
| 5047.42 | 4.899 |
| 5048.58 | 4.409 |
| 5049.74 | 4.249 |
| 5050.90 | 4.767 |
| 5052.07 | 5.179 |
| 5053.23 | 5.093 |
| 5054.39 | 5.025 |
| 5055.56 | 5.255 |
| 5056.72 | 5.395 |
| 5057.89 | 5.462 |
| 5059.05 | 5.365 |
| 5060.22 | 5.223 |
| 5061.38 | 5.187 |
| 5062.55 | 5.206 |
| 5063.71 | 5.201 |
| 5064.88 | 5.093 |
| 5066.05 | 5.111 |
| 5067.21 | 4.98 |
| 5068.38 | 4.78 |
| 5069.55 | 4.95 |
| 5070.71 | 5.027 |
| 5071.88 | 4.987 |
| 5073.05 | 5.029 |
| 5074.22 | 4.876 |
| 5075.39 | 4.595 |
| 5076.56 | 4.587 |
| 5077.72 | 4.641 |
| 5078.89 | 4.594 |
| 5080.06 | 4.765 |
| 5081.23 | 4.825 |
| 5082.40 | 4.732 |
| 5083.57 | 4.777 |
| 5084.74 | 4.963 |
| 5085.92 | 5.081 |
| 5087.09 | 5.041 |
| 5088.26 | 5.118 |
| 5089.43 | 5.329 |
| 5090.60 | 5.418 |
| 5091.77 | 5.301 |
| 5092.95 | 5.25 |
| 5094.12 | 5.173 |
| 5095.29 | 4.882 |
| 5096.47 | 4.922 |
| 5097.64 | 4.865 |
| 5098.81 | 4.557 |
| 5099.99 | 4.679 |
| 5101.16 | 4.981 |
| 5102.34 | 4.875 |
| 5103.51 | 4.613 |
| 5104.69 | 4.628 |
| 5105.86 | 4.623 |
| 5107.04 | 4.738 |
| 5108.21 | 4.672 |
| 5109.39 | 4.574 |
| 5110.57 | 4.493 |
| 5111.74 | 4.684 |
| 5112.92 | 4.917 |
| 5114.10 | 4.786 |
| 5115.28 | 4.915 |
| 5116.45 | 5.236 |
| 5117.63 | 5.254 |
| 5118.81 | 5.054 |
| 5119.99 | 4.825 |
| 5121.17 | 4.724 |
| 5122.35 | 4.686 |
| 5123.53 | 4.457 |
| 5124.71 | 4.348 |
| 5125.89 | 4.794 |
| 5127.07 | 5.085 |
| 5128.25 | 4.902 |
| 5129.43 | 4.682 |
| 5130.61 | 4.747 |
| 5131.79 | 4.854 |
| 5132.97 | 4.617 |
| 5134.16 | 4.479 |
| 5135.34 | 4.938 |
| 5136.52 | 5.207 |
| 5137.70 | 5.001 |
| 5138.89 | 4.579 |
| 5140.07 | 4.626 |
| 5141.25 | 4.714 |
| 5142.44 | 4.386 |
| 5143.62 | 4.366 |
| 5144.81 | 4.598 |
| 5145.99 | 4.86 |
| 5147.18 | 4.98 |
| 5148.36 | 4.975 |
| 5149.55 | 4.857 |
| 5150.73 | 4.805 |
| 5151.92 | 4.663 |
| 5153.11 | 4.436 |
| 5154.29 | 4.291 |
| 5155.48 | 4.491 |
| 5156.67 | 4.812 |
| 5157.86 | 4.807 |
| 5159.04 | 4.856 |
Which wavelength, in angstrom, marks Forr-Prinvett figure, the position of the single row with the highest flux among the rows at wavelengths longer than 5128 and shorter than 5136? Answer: 5135.34 angstrom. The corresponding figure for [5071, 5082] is 5073.05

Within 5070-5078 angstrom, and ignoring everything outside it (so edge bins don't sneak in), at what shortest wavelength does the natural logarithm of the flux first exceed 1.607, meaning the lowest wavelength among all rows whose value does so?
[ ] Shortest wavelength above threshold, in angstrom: 5070.71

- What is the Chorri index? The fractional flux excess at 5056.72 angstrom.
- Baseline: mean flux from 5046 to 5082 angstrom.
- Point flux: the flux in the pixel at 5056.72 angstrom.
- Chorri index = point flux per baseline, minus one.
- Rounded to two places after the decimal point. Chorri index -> 0.09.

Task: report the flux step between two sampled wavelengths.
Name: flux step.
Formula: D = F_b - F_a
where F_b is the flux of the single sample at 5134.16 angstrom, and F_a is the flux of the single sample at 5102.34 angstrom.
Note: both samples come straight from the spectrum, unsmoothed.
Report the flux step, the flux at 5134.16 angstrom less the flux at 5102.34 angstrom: -0.4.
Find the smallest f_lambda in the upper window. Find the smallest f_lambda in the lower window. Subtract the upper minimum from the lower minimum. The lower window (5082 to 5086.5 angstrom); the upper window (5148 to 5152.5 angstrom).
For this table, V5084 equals 0.1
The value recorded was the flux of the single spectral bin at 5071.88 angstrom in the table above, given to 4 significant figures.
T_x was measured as 4.987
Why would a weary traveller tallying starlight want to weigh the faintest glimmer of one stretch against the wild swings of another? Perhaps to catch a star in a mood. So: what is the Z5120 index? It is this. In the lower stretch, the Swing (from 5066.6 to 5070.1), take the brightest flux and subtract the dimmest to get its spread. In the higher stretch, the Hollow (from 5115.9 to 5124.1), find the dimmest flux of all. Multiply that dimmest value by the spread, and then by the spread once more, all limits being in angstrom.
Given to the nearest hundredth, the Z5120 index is 0.18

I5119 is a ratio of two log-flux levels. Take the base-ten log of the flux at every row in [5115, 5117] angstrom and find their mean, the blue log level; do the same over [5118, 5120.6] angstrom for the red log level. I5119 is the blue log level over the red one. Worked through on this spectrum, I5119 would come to 1.02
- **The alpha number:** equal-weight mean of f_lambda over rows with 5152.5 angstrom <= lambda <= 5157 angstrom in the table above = 4.5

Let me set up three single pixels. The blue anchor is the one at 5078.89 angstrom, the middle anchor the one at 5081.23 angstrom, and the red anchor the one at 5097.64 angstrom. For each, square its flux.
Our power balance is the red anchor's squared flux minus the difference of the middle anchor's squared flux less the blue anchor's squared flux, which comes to 21.5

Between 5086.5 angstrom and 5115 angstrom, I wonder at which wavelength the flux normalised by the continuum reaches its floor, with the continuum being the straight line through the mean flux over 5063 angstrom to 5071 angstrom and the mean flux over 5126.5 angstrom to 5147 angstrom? 5110.57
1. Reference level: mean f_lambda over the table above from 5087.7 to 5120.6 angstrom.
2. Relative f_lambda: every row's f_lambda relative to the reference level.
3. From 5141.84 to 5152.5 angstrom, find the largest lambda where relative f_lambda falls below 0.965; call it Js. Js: 5151.92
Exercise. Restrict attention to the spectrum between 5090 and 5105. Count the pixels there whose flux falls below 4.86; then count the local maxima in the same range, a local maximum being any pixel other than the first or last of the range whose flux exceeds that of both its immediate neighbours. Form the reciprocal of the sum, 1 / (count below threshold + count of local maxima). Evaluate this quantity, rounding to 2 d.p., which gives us 0.17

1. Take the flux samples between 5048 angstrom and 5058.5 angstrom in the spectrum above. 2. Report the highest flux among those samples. 5.462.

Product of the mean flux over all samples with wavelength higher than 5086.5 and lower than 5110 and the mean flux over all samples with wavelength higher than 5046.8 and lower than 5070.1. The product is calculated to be 24.8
